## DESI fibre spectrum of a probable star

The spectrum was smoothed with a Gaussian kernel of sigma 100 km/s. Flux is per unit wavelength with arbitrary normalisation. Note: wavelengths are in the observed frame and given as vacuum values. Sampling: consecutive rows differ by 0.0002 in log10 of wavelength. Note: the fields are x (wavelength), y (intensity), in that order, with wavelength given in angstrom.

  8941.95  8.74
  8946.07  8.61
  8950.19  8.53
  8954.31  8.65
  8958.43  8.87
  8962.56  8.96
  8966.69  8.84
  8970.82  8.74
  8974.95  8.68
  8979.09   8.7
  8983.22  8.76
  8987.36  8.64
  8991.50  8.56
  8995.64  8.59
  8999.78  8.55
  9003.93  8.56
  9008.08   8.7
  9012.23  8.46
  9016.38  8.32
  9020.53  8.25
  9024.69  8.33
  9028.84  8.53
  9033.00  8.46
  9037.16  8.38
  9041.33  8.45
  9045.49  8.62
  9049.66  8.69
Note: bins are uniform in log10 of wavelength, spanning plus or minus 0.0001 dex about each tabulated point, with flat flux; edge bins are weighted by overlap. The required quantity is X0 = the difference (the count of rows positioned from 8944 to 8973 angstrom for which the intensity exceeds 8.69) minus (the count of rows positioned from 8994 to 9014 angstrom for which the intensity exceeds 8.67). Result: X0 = 3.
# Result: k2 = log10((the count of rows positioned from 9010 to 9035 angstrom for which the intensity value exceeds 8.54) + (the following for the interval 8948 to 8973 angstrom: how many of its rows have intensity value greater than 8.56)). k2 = 0.7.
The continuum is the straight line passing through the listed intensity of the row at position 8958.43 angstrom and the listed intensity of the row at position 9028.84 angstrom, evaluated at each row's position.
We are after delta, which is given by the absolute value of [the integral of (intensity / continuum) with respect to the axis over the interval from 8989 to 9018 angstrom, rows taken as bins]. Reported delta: 28.6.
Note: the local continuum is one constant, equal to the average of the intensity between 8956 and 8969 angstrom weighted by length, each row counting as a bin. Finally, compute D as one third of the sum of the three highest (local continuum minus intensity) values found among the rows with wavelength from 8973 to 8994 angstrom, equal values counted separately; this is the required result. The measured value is 0.25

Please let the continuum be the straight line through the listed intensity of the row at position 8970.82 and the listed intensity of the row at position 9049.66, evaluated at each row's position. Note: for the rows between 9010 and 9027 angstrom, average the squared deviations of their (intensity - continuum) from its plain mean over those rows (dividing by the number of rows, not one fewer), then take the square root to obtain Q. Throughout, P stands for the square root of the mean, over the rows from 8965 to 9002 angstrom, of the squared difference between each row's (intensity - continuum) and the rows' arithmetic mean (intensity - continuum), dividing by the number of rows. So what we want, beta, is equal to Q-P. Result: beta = -0.01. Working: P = 0.086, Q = 0.074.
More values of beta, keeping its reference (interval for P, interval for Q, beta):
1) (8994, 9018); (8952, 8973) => -0.01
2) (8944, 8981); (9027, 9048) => -0.05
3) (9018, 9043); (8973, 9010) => -0.03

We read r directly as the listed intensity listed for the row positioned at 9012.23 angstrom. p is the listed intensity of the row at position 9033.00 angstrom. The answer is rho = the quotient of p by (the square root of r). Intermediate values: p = 8.46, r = 8.46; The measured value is 2.91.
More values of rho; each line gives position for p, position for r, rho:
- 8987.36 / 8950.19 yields 2.96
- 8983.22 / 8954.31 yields 2.98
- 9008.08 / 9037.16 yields 3.01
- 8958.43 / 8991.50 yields 3.03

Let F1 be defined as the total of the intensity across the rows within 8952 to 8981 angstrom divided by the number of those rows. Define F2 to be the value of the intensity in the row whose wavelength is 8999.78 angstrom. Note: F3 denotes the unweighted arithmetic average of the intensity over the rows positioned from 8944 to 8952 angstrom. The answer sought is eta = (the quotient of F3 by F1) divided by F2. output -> 0.114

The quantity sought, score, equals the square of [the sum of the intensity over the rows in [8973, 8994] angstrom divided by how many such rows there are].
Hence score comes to 75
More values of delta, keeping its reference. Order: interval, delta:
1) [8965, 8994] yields 28.8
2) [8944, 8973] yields 28.6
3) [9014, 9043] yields 28.5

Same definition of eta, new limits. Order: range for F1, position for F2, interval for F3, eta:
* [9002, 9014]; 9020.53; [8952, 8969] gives 0.125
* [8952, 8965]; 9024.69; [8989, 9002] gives 0.117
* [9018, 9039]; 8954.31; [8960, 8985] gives 0.121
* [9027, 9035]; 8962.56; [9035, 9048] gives 0.111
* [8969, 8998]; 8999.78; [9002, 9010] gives 0.116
